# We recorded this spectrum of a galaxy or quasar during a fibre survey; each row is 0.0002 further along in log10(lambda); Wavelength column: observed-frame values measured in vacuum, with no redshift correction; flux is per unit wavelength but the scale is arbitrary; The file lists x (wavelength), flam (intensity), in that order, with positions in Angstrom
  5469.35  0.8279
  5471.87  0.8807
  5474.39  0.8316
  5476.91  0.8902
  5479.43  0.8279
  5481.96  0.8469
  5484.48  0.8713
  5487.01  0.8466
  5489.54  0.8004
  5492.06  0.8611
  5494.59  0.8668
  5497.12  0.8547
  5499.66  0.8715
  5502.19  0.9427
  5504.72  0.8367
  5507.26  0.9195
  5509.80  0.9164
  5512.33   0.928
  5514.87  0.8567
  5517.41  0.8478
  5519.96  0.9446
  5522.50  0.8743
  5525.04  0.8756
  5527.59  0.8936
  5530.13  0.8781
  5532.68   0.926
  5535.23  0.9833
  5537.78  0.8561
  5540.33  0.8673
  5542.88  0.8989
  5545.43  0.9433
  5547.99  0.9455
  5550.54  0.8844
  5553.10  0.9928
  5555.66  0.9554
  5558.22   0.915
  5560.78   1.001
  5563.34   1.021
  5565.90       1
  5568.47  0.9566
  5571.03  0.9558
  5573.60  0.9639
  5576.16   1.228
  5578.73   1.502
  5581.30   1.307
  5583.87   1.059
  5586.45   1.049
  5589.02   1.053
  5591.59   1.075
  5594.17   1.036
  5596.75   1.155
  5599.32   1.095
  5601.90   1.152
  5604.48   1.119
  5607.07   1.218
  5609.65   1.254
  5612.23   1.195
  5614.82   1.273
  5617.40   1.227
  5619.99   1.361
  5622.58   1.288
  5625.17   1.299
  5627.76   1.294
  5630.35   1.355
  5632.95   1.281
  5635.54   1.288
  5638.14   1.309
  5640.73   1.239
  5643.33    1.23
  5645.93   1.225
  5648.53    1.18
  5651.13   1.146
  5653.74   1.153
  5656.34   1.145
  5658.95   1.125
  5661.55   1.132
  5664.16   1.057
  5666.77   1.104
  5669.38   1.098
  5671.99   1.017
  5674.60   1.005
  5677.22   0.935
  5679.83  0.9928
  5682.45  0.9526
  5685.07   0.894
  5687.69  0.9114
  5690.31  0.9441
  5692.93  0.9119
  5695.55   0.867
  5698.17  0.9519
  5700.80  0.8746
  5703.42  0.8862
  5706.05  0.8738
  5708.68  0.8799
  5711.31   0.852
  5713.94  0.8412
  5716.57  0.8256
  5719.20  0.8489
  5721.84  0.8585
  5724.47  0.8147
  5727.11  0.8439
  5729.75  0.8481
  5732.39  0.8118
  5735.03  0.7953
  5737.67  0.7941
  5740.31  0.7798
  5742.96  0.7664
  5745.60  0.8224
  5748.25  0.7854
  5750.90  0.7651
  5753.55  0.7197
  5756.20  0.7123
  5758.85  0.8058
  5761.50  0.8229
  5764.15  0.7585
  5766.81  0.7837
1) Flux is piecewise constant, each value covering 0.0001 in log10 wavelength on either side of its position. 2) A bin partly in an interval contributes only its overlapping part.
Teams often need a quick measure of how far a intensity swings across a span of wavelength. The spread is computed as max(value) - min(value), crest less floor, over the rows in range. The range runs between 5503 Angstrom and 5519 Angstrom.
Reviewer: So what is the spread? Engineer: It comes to 0.091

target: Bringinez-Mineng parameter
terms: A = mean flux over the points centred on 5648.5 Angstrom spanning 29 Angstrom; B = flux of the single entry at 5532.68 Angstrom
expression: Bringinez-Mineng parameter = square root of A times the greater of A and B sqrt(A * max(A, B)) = 1.20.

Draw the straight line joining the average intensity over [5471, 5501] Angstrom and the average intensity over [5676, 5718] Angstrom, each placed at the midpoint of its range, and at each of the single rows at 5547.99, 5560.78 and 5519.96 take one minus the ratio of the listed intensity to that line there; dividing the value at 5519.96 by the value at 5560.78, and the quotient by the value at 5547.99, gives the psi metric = -7.1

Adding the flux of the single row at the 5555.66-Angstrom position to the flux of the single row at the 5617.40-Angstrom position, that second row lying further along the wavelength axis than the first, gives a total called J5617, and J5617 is 2.18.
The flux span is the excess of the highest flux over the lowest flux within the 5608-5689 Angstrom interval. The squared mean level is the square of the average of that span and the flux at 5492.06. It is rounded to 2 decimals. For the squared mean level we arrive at 0.44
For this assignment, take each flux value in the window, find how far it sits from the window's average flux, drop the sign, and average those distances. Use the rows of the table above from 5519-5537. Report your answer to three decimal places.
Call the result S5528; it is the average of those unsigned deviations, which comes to 0.035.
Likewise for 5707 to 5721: 0.013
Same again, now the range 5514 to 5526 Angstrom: 0.026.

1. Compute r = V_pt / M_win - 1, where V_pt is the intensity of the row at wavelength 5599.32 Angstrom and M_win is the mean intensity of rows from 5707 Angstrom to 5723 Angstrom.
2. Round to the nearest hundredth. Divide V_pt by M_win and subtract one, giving 0.29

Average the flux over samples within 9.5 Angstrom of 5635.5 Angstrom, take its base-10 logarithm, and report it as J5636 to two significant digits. 0.11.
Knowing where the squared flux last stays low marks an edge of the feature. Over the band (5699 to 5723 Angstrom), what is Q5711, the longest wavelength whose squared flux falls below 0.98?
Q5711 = 5721.84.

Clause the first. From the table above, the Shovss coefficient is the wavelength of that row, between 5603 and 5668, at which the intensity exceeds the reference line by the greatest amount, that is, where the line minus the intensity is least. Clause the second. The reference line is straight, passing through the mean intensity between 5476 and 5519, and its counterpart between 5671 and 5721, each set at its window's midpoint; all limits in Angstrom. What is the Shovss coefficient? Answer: 5619.99 Angstrom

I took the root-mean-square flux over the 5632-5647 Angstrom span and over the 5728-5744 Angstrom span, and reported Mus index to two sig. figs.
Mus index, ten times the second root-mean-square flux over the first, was 6.3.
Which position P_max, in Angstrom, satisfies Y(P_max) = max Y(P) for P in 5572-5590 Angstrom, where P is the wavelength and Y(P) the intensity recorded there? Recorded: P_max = 5578.73 Angstrom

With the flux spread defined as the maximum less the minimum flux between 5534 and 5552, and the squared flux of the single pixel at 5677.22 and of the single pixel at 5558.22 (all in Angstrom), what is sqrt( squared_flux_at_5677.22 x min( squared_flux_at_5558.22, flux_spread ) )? 0.33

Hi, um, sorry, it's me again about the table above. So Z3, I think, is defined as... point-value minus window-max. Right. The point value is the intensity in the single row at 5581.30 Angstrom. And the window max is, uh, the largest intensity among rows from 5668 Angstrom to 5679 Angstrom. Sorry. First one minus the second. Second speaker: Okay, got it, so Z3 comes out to 0.21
